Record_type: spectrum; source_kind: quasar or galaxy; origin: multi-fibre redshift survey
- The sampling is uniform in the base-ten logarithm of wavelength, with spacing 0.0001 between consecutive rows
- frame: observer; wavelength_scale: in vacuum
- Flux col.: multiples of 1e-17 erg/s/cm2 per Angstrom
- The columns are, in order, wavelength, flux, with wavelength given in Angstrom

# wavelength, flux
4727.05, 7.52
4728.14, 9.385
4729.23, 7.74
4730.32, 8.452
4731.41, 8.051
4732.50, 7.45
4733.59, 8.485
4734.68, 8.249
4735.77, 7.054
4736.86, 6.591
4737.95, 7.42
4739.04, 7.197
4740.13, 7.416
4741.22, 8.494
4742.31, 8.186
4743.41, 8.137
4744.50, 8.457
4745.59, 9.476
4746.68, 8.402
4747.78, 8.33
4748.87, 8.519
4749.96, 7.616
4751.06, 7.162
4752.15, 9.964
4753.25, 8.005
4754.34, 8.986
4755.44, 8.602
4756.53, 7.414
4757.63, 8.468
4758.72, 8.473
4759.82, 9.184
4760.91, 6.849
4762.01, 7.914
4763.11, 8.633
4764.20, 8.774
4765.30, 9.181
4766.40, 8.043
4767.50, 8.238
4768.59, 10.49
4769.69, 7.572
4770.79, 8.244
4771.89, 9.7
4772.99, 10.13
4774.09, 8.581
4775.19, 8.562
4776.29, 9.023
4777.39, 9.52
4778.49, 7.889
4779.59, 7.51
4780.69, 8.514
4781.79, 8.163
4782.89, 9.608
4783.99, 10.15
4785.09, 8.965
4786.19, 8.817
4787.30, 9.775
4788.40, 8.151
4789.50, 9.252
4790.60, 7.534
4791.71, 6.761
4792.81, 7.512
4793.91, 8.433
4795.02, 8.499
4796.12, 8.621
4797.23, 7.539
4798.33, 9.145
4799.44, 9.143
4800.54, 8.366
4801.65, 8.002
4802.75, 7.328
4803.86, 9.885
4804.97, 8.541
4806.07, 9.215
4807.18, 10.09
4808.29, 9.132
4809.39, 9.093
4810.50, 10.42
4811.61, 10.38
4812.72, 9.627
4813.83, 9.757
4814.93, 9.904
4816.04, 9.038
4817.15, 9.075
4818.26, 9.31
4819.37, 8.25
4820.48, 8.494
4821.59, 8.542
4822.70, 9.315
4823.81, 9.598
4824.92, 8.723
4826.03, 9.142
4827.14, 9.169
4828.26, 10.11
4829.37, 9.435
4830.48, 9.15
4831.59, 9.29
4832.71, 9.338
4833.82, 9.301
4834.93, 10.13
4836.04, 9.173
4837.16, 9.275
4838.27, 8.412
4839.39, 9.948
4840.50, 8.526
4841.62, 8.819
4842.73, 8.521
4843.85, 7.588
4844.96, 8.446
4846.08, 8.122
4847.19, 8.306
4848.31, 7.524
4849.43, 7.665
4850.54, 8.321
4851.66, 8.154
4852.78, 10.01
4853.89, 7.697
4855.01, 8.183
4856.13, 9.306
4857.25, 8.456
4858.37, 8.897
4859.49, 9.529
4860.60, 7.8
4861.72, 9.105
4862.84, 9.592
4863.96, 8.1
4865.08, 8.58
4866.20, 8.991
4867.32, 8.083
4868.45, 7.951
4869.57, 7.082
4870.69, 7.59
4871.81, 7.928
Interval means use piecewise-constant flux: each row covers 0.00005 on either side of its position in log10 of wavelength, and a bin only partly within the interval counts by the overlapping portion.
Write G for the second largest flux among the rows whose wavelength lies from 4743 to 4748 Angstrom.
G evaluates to 8.457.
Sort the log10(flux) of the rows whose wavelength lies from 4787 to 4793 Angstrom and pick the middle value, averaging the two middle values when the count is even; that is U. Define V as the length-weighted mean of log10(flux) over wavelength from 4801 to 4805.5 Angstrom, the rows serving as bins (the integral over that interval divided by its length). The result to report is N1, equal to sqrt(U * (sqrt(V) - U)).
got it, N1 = 0.24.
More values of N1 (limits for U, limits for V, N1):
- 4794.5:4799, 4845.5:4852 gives 0.13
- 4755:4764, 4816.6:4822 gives 0.20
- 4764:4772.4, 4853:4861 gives 0.19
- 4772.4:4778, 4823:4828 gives 0.16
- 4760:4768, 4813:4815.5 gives 0.27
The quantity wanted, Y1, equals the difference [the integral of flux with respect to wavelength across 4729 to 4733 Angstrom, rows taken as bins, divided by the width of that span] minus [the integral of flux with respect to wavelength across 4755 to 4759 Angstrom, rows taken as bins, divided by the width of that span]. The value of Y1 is -0.3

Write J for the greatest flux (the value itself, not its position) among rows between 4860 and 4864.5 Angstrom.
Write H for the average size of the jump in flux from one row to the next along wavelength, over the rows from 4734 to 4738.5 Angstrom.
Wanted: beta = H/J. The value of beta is 0.09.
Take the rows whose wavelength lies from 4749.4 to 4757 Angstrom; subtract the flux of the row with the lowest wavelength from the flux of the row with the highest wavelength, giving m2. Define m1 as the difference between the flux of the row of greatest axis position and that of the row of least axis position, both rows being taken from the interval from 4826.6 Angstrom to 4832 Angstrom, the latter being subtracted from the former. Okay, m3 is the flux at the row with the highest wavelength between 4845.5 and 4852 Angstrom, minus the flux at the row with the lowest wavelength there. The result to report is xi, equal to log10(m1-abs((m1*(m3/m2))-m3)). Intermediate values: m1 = 0.1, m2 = -0.2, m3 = 0.0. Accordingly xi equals -1.16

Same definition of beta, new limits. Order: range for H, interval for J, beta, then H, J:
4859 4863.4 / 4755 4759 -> 0.14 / 1.17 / 8.602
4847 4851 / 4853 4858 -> 0.06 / 0.53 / 9.306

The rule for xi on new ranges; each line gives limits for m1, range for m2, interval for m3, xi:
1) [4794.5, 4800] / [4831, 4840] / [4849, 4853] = -0.23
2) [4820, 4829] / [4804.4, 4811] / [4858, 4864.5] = 0.18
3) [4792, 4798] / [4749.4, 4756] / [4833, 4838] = -2.77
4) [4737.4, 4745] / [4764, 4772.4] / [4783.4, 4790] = -0.03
